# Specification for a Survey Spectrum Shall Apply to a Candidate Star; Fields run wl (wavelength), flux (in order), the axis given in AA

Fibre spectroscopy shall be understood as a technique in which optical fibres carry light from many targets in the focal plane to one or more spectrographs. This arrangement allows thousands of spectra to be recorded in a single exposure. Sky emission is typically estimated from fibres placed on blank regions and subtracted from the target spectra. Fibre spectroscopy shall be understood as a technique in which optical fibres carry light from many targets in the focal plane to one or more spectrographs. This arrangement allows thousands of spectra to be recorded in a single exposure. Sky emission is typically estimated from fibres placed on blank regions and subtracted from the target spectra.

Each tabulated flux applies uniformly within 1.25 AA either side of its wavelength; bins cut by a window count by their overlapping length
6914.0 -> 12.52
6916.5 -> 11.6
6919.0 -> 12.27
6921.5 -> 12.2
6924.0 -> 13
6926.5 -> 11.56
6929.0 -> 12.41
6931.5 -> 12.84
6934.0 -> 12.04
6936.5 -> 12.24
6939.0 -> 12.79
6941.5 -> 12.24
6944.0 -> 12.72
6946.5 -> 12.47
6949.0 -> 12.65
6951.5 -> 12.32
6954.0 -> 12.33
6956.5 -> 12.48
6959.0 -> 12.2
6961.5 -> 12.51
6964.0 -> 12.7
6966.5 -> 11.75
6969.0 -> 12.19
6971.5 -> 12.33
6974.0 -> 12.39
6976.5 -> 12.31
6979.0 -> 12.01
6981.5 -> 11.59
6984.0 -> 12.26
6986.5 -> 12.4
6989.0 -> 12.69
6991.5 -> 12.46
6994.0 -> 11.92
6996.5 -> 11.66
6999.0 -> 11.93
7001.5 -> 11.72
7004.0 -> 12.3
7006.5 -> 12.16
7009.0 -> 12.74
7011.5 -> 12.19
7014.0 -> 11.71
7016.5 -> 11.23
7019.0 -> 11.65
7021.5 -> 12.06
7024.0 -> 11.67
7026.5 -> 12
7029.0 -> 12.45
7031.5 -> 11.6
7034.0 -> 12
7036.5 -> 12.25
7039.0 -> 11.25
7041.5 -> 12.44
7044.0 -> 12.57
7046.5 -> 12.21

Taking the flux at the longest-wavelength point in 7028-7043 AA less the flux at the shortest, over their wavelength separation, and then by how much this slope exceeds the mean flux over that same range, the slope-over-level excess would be -12.0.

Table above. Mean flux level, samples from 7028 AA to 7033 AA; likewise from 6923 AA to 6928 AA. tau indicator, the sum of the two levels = 24.3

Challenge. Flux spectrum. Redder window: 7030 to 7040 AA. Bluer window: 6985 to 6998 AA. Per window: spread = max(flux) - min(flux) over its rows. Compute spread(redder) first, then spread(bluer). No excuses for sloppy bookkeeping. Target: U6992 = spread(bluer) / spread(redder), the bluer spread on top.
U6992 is 1.03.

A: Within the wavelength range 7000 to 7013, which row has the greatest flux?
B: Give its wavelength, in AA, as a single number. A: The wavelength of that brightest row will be 7009.0 AA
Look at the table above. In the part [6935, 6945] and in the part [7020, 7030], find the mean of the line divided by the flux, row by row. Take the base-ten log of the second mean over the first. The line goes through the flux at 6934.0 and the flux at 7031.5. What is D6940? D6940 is 0.002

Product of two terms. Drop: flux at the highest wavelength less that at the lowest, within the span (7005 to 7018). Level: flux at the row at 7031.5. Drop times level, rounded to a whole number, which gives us -11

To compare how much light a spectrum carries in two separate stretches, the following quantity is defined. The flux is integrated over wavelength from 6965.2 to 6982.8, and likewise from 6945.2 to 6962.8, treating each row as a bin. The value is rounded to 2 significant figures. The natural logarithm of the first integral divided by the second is -0.028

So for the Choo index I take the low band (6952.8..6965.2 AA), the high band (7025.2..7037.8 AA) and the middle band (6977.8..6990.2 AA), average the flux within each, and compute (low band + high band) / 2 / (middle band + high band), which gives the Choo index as 0.505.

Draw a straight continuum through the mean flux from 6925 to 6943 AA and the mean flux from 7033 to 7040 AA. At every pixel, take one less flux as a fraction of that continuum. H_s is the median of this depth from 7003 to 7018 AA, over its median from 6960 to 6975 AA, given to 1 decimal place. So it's 0.9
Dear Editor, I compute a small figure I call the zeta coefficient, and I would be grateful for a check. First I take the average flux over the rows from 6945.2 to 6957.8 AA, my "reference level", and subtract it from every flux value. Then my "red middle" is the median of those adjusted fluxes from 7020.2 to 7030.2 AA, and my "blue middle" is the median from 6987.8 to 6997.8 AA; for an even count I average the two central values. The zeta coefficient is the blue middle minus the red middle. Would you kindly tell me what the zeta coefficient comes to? 0.16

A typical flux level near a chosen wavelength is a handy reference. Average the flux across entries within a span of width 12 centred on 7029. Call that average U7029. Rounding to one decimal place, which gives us 11.9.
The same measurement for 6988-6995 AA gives 12.4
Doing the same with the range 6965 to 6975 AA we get 12.2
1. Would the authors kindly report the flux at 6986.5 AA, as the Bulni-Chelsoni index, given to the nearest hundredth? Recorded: 12.40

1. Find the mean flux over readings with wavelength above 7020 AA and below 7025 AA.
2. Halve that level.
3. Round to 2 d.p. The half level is 5.93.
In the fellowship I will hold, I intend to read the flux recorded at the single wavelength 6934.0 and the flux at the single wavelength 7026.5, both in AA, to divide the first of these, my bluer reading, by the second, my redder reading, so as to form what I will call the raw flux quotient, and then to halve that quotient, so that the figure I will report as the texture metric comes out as 0.502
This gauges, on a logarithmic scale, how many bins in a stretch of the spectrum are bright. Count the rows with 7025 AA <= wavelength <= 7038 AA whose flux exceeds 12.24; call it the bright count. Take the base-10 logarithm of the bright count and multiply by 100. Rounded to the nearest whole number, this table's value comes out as 30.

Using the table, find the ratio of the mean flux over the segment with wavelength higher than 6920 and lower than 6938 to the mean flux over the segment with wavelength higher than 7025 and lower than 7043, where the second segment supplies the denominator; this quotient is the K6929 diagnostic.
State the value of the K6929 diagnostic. 1.03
